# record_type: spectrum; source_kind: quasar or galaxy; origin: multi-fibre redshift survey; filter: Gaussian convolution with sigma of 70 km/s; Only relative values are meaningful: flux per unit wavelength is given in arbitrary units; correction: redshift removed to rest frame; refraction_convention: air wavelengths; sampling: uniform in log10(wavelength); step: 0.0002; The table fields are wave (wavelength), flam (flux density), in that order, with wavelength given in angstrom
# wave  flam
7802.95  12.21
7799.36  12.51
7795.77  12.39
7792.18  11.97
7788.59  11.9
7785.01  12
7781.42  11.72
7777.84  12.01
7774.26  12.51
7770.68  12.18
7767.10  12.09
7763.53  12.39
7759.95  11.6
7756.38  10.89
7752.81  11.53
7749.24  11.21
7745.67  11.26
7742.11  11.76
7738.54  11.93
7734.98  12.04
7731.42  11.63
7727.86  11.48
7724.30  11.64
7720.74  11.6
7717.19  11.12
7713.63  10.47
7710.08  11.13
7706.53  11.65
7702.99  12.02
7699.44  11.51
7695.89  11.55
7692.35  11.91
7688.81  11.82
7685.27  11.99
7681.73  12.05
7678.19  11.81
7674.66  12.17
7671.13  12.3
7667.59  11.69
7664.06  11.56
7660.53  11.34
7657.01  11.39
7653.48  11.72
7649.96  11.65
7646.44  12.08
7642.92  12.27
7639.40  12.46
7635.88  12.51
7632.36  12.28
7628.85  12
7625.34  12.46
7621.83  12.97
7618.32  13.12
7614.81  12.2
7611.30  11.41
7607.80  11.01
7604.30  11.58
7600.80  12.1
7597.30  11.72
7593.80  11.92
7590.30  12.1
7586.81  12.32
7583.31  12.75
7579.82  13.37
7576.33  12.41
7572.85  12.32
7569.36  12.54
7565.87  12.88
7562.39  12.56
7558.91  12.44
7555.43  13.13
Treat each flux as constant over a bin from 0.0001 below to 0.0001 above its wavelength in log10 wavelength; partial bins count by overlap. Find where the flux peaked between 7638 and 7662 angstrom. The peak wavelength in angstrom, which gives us 7639.40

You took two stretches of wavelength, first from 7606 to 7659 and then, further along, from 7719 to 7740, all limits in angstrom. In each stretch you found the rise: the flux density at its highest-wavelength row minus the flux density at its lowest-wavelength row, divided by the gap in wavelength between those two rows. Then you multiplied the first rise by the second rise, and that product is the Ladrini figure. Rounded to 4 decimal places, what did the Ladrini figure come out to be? 0.0001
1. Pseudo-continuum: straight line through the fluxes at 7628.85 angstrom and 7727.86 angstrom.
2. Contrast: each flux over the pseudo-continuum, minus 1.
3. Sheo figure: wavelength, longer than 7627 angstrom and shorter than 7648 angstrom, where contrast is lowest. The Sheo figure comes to 7628.85 angstrom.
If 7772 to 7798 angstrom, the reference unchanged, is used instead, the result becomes 7781.42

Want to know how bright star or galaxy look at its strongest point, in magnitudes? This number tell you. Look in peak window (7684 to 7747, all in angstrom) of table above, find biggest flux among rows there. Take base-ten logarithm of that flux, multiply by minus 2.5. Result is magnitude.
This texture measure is -2.70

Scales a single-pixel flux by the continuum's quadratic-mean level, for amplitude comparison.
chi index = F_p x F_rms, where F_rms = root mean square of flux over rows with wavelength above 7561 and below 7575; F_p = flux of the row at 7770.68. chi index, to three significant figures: 153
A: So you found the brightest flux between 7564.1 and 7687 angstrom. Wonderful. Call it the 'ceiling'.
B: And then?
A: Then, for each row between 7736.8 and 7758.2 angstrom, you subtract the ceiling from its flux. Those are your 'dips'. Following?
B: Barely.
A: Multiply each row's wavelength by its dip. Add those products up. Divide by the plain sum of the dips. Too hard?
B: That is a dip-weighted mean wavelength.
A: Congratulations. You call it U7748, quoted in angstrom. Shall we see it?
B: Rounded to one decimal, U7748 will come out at 7748.4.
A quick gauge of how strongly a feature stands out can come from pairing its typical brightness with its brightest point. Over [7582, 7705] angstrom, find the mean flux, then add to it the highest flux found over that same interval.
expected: 25.1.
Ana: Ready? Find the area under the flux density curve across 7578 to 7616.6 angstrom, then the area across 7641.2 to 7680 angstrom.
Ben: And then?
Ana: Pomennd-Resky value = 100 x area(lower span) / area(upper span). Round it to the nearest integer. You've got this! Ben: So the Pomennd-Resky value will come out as 101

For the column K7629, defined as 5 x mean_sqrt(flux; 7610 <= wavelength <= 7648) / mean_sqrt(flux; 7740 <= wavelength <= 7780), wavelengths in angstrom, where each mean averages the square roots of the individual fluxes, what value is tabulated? 5.12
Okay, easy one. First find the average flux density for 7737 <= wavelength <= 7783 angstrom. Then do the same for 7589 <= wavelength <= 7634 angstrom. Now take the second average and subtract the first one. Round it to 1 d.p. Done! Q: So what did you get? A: 0.3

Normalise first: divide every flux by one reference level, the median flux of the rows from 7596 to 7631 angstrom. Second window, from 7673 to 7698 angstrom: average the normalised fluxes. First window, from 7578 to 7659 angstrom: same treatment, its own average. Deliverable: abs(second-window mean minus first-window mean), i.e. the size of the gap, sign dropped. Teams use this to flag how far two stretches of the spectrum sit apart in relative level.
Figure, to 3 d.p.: 0.021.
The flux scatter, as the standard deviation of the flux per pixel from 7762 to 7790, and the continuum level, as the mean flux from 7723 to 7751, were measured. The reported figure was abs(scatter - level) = 11.4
